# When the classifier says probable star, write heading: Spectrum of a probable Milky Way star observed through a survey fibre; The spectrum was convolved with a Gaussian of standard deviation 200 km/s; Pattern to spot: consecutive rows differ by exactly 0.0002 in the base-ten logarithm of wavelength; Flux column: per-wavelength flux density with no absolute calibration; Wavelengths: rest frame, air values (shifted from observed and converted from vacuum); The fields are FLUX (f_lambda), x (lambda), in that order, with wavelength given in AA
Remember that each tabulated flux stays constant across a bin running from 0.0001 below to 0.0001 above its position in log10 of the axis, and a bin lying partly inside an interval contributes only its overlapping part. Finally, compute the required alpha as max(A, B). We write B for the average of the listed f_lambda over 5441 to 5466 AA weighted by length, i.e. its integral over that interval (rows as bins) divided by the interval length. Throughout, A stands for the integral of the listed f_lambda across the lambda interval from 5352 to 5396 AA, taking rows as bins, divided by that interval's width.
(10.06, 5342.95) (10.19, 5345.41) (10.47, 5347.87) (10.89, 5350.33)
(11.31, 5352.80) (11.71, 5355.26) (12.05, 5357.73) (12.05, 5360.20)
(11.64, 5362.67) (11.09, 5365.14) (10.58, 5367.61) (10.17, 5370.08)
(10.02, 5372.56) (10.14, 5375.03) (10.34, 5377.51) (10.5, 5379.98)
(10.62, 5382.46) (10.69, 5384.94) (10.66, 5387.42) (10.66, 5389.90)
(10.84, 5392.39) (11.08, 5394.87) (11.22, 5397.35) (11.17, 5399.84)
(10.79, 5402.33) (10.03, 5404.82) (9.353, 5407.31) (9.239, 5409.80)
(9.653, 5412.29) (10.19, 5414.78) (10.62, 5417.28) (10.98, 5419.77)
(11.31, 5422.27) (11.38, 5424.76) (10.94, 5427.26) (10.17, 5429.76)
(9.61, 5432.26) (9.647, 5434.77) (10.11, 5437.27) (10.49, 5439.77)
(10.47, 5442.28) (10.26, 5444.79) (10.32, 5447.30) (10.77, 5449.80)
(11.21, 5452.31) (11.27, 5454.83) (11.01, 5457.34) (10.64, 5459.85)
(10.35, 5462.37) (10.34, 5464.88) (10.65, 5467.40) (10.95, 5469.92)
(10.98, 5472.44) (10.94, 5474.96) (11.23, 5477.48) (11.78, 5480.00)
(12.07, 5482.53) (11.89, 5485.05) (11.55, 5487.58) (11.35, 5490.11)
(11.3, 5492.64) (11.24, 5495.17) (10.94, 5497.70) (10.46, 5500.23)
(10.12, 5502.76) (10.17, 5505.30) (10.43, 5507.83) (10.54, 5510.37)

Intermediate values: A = 10.9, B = 10.7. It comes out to 10.9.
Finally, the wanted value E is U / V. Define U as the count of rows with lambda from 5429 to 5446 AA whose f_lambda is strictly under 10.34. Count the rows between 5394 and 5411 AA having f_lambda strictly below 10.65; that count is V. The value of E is 1.7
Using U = 5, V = 3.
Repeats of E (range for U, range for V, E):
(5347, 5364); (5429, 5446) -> 0.0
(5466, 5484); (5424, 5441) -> 0.0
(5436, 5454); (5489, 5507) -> 1.0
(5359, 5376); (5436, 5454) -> 0.6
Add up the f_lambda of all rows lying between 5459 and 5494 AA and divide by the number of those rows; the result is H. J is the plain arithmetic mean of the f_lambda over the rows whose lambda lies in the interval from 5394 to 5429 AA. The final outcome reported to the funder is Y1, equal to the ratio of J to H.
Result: 0.95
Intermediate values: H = 11.1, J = 10.6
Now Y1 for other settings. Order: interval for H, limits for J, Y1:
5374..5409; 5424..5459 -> 1.00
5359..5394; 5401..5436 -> 0.96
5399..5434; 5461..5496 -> 1.08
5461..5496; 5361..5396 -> 0.95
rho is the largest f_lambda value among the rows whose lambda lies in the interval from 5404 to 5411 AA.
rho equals 10.03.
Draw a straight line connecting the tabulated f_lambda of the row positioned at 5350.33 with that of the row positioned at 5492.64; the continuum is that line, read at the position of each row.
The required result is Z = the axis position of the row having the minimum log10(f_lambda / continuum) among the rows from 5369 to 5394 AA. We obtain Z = 5372.56 AA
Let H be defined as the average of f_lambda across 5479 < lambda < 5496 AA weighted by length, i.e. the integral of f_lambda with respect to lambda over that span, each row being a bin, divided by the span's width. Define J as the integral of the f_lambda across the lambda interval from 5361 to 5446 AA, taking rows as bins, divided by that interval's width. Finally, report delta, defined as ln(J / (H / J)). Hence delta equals 2.25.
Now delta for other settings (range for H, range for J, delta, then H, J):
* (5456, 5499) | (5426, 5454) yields 2.27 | 11.1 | 10.4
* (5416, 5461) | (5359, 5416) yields 2.35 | 10.6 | 10.6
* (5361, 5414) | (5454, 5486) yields 2.46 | 10.5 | 11.1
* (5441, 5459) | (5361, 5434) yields 2.34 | 10.8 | 10.5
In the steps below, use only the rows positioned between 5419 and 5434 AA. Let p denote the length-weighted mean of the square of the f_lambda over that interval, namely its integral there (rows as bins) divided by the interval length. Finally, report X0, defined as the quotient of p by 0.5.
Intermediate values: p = 115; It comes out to 229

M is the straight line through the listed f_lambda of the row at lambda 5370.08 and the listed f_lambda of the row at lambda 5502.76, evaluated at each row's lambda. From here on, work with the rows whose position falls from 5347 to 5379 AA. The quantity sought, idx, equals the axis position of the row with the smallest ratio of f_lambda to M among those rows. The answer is 5372.56 AA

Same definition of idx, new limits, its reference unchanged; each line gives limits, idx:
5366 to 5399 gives 5372.56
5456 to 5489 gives 5464.88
